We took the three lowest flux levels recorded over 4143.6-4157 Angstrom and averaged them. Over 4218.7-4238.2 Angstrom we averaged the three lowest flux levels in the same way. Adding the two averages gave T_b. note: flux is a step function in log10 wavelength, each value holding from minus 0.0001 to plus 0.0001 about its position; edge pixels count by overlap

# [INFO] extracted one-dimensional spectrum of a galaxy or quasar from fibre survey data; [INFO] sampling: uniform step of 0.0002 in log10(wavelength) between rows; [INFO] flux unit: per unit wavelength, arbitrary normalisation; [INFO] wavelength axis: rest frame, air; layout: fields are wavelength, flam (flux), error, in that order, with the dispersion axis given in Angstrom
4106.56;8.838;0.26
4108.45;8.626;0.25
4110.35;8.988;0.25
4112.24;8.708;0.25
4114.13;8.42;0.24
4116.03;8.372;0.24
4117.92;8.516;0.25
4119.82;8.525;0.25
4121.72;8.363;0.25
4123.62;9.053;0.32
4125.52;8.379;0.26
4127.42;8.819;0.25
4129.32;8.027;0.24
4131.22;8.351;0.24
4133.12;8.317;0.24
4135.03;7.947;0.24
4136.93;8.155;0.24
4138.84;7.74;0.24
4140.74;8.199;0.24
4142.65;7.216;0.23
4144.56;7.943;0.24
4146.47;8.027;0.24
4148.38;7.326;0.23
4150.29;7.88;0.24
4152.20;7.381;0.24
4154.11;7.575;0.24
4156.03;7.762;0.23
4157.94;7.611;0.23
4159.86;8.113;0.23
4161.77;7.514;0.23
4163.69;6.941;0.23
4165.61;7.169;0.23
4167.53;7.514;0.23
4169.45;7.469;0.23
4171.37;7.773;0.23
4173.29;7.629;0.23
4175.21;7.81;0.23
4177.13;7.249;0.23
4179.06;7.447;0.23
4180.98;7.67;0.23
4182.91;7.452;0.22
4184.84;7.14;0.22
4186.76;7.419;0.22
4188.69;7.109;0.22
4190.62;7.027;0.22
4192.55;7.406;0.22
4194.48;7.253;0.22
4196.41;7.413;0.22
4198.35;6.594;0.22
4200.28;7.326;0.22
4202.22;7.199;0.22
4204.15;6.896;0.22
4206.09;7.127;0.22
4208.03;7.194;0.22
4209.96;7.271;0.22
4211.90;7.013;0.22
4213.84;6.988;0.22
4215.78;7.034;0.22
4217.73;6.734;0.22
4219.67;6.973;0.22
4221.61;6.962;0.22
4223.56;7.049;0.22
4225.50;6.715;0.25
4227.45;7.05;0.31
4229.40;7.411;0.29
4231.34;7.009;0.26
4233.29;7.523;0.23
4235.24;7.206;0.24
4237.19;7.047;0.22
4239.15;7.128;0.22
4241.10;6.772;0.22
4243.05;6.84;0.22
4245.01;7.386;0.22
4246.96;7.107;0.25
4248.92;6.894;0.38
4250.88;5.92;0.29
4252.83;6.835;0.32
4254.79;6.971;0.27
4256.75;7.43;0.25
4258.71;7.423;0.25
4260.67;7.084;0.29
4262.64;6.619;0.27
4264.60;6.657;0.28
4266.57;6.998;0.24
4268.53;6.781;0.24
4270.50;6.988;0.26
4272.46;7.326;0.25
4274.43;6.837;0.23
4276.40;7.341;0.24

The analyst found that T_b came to 14.3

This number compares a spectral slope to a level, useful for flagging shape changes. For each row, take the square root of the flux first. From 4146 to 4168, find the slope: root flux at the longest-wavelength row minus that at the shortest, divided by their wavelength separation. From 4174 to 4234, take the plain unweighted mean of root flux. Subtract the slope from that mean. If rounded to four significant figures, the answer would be 2.683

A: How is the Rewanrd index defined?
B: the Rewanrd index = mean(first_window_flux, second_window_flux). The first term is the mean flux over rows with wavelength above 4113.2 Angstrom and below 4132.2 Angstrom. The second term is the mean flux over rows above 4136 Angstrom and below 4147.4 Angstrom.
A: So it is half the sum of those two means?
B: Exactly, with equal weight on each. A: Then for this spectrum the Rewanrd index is 8.2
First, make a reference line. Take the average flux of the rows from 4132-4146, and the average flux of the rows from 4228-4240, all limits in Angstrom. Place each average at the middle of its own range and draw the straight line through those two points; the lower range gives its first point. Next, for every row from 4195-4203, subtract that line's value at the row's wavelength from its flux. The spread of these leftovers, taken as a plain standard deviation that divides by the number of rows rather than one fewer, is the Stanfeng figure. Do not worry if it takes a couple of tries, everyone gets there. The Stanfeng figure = 0.32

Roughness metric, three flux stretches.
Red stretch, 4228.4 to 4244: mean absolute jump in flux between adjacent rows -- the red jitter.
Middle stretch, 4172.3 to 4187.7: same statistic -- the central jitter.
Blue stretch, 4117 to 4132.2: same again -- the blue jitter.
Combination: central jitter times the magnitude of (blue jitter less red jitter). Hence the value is 0.048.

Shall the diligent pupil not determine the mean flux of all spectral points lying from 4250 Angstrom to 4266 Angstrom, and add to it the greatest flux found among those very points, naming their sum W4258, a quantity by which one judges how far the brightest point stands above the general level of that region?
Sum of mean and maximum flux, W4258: 14.3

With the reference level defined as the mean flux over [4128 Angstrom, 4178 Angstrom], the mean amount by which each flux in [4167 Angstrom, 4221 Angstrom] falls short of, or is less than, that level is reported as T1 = 0.5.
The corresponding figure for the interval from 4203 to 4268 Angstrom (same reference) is 0.7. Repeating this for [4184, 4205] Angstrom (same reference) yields 0.6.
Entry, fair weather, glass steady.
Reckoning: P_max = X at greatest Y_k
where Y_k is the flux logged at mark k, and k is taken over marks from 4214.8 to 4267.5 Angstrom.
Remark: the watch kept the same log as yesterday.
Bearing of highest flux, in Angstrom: 4233.29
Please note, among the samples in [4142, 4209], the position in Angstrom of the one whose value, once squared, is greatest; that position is 4159.86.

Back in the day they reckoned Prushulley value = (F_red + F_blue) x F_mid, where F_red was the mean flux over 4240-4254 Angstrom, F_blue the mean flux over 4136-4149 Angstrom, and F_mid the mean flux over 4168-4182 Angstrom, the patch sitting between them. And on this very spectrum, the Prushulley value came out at 111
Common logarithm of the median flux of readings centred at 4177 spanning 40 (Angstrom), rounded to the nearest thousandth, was 0.872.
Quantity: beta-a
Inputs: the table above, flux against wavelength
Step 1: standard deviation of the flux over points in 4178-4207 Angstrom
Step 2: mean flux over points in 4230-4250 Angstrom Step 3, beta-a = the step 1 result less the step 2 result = -6.83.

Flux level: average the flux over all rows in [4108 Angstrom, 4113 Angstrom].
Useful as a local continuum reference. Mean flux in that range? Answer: 8.8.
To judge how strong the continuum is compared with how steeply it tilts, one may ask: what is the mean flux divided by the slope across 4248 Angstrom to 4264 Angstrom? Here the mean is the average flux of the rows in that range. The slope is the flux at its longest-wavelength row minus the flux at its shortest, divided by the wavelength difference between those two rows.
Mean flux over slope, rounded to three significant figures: -344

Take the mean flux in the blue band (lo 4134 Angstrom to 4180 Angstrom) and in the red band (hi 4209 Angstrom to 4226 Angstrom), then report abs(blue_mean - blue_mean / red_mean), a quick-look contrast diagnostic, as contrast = 6.5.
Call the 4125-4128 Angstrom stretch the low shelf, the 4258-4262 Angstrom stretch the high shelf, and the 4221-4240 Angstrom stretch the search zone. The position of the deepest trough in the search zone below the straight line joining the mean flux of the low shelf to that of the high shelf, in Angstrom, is 4225.50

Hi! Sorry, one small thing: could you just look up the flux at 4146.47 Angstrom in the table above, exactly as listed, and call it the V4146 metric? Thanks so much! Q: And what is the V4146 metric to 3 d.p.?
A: 8.027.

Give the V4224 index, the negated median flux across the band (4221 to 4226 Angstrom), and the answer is -7.0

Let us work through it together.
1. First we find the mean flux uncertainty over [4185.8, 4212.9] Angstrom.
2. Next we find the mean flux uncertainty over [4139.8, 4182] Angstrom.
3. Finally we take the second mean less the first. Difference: 0.01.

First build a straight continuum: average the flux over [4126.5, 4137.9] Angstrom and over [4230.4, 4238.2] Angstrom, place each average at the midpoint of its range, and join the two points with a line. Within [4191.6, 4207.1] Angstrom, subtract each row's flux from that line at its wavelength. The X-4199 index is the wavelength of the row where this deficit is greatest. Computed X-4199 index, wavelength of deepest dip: 4198.35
